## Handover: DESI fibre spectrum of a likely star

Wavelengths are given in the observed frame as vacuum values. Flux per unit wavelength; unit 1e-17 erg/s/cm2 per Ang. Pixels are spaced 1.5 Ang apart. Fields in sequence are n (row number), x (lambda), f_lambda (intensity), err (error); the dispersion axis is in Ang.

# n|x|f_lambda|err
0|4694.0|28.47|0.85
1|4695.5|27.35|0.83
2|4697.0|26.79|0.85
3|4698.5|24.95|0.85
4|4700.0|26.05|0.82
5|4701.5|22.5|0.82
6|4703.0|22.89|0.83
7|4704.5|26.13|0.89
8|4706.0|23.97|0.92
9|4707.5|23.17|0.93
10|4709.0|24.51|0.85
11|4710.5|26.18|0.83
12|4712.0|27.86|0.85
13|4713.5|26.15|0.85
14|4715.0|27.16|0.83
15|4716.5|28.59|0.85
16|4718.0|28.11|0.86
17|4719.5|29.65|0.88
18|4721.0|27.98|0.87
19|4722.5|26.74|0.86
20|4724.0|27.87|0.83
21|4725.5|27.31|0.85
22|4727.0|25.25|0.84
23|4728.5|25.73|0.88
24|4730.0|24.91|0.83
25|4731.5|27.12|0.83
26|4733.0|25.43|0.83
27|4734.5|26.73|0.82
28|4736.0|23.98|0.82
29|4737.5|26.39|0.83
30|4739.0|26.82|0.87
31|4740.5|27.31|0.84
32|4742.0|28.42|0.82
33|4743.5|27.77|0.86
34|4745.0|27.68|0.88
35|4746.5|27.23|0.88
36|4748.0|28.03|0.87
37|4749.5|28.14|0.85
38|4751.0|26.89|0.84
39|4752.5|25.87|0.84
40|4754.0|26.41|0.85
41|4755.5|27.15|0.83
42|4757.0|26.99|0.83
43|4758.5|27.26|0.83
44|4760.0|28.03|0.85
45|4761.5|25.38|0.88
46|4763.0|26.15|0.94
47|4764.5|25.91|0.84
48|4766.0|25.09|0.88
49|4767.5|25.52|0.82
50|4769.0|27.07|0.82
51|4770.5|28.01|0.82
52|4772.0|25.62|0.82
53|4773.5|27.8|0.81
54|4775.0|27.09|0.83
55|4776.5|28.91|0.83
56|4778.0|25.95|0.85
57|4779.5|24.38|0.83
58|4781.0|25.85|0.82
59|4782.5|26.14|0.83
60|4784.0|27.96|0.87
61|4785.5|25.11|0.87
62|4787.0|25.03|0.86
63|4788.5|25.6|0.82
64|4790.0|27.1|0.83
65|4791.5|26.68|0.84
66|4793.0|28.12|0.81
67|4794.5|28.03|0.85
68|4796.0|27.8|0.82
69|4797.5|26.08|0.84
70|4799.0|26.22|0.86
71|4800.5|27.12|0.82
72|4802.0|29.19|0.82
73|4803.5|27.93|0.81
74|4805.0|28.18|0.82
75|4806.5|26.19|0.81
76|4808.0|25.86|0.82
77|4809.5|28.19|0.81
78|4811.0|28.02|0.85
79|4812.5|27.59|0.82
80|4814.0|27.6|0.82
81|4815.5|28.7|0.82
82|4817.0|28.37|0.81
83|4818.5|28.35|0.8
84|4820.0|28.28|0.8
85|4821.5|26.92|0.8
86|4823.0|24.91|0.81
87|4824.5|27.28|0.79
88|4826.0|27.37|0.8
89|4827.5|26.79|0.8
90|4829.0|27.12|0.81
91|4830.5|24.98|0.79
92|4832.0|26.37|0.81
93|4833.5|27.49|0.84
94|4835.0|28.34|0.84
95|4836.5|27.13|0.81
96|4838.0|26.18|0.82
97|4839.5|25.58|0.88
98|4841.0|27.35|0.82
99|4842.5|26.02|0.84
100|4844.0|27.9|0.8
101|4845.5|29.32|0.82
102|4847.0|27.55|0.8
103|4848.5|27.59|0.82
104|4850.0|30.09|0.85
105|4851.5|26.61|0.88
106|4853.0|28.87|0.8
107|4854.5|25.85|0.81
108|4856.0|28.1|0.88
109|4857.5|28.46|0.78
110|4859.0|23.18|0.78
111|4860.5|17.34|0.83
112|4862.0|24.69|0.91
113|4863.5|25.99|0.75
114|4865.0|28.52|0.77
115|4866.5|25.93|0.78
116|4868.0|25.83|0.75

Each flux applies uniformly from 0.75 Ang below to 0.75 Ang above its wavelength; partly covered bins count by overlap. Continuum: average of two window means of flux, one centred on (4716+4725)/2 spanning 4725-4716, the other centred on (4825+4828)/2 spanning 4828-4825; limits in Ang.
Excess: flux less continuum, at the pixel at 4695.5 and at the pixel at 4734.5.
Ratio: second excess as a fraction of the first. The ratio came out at 3.3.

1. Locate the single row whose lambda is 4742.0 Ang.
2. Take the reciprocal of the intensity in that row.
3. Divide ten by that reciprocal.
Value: 284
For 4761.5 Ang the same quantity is 254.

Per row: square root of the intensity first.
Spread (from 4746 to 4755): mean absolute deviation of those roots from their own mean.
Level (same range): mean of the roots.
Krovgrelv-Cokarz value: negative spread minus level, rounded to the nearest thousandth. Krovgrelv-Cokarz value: -5.272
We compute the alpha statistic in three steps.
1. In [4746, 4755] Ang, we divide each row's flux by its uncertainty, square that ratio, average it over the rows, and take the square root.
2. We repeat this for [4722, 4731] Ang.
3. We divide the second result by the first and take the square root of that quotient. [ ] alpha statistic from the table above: 0.99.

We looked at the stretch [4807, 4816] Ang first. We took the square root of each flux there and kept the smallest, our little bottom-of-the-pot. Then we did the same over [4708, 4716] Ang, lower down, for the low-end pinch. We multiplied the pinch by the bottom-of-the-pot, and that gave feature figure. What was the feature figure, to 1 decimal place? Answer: 25.2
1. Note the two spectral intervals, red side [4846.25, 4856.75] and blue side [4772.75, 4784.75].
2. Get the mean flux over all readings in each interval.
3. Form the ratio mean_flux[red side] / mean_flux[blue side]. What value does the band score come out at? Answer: 1.04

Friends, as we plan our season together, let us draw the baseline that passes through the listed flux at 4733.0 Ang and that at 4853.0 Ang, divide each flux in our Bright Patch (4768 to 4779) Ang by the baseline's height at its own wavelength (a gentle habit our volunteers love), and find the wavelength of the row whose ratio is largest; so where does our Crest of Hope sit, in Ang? 4776.5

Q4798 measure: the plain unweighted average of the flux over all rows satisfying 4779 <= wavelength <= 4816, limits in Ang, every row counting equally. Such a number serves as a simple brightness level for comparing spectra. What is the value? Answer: 27.0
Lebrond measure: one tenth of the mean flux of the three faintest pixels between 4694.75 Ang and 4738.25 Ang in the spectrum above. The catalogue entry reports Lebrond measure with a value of 2.29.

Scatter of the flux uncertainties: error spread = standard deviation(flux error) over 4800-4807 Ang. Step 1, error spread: 0.005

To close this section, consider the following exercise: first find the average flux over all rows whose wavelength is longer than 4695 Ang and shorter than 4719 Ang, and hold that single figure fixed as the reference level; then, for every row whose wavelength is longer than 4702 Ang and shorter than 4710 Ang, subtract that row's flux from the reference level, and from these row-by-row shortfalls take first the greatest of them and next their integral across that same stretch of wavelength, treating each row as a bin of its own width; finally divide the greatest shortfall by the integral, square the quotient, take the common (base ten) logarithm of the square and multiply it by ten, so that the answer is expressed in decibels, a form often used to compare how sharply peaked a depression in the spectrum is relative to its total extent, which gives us -13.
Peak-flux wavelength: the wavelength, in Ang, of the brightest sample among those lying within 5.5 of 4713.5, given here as 4716.5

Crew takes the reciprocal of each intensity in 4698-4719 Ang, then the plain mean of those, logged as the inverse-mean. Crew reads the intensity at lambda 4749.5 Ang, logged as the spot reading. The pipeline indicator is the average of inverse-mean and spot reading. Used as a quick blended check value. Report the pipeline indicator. 14.1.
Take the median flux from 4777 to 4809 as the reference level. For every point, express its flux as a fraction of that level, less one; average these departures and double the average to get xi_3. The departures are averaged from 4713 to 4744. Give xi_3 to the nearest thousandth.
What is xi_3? 0.054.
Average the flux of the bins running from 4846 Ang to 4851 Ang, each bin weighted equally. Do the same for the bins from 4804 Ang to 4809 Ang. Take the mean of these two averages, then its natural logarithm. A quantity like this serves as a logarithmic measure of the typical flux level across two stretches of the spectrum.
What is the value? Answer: 3.32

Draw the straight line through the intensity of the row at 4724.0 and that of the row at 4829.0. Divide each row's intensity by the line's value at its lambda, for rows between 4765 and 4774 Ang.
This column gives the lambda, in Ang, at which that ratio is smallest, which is 4766.0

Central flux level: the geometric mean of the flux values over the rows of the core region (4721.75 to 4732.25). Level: 26.4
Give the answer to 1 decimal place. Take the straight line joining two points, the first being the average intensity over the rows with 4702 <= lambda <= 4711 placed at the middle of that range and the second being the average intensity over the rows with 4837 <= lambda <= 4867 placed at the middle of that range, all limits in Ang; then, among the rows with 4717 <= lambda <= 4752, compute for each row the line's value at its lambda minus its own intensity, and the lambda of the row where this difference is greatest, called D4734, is 4736.0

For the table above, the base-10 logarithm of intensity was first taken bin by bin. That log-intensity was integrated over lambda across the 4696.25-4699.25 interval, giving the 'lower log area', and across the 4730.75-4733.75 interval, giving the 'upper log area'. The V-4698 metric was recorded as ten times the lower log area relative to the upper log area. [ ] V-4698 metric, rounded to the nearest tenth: 10.0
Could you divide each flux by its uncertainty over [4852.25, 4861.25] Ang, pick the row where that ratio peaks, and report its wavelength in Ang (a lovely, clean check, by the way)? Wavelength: 4857.5 Ang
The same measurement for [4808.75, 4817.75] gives 4817.0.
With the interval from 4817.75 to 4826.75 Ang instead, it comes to 4818.5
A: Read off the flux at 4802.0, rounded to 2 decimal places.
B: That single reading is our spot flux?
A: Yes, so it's 29.19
